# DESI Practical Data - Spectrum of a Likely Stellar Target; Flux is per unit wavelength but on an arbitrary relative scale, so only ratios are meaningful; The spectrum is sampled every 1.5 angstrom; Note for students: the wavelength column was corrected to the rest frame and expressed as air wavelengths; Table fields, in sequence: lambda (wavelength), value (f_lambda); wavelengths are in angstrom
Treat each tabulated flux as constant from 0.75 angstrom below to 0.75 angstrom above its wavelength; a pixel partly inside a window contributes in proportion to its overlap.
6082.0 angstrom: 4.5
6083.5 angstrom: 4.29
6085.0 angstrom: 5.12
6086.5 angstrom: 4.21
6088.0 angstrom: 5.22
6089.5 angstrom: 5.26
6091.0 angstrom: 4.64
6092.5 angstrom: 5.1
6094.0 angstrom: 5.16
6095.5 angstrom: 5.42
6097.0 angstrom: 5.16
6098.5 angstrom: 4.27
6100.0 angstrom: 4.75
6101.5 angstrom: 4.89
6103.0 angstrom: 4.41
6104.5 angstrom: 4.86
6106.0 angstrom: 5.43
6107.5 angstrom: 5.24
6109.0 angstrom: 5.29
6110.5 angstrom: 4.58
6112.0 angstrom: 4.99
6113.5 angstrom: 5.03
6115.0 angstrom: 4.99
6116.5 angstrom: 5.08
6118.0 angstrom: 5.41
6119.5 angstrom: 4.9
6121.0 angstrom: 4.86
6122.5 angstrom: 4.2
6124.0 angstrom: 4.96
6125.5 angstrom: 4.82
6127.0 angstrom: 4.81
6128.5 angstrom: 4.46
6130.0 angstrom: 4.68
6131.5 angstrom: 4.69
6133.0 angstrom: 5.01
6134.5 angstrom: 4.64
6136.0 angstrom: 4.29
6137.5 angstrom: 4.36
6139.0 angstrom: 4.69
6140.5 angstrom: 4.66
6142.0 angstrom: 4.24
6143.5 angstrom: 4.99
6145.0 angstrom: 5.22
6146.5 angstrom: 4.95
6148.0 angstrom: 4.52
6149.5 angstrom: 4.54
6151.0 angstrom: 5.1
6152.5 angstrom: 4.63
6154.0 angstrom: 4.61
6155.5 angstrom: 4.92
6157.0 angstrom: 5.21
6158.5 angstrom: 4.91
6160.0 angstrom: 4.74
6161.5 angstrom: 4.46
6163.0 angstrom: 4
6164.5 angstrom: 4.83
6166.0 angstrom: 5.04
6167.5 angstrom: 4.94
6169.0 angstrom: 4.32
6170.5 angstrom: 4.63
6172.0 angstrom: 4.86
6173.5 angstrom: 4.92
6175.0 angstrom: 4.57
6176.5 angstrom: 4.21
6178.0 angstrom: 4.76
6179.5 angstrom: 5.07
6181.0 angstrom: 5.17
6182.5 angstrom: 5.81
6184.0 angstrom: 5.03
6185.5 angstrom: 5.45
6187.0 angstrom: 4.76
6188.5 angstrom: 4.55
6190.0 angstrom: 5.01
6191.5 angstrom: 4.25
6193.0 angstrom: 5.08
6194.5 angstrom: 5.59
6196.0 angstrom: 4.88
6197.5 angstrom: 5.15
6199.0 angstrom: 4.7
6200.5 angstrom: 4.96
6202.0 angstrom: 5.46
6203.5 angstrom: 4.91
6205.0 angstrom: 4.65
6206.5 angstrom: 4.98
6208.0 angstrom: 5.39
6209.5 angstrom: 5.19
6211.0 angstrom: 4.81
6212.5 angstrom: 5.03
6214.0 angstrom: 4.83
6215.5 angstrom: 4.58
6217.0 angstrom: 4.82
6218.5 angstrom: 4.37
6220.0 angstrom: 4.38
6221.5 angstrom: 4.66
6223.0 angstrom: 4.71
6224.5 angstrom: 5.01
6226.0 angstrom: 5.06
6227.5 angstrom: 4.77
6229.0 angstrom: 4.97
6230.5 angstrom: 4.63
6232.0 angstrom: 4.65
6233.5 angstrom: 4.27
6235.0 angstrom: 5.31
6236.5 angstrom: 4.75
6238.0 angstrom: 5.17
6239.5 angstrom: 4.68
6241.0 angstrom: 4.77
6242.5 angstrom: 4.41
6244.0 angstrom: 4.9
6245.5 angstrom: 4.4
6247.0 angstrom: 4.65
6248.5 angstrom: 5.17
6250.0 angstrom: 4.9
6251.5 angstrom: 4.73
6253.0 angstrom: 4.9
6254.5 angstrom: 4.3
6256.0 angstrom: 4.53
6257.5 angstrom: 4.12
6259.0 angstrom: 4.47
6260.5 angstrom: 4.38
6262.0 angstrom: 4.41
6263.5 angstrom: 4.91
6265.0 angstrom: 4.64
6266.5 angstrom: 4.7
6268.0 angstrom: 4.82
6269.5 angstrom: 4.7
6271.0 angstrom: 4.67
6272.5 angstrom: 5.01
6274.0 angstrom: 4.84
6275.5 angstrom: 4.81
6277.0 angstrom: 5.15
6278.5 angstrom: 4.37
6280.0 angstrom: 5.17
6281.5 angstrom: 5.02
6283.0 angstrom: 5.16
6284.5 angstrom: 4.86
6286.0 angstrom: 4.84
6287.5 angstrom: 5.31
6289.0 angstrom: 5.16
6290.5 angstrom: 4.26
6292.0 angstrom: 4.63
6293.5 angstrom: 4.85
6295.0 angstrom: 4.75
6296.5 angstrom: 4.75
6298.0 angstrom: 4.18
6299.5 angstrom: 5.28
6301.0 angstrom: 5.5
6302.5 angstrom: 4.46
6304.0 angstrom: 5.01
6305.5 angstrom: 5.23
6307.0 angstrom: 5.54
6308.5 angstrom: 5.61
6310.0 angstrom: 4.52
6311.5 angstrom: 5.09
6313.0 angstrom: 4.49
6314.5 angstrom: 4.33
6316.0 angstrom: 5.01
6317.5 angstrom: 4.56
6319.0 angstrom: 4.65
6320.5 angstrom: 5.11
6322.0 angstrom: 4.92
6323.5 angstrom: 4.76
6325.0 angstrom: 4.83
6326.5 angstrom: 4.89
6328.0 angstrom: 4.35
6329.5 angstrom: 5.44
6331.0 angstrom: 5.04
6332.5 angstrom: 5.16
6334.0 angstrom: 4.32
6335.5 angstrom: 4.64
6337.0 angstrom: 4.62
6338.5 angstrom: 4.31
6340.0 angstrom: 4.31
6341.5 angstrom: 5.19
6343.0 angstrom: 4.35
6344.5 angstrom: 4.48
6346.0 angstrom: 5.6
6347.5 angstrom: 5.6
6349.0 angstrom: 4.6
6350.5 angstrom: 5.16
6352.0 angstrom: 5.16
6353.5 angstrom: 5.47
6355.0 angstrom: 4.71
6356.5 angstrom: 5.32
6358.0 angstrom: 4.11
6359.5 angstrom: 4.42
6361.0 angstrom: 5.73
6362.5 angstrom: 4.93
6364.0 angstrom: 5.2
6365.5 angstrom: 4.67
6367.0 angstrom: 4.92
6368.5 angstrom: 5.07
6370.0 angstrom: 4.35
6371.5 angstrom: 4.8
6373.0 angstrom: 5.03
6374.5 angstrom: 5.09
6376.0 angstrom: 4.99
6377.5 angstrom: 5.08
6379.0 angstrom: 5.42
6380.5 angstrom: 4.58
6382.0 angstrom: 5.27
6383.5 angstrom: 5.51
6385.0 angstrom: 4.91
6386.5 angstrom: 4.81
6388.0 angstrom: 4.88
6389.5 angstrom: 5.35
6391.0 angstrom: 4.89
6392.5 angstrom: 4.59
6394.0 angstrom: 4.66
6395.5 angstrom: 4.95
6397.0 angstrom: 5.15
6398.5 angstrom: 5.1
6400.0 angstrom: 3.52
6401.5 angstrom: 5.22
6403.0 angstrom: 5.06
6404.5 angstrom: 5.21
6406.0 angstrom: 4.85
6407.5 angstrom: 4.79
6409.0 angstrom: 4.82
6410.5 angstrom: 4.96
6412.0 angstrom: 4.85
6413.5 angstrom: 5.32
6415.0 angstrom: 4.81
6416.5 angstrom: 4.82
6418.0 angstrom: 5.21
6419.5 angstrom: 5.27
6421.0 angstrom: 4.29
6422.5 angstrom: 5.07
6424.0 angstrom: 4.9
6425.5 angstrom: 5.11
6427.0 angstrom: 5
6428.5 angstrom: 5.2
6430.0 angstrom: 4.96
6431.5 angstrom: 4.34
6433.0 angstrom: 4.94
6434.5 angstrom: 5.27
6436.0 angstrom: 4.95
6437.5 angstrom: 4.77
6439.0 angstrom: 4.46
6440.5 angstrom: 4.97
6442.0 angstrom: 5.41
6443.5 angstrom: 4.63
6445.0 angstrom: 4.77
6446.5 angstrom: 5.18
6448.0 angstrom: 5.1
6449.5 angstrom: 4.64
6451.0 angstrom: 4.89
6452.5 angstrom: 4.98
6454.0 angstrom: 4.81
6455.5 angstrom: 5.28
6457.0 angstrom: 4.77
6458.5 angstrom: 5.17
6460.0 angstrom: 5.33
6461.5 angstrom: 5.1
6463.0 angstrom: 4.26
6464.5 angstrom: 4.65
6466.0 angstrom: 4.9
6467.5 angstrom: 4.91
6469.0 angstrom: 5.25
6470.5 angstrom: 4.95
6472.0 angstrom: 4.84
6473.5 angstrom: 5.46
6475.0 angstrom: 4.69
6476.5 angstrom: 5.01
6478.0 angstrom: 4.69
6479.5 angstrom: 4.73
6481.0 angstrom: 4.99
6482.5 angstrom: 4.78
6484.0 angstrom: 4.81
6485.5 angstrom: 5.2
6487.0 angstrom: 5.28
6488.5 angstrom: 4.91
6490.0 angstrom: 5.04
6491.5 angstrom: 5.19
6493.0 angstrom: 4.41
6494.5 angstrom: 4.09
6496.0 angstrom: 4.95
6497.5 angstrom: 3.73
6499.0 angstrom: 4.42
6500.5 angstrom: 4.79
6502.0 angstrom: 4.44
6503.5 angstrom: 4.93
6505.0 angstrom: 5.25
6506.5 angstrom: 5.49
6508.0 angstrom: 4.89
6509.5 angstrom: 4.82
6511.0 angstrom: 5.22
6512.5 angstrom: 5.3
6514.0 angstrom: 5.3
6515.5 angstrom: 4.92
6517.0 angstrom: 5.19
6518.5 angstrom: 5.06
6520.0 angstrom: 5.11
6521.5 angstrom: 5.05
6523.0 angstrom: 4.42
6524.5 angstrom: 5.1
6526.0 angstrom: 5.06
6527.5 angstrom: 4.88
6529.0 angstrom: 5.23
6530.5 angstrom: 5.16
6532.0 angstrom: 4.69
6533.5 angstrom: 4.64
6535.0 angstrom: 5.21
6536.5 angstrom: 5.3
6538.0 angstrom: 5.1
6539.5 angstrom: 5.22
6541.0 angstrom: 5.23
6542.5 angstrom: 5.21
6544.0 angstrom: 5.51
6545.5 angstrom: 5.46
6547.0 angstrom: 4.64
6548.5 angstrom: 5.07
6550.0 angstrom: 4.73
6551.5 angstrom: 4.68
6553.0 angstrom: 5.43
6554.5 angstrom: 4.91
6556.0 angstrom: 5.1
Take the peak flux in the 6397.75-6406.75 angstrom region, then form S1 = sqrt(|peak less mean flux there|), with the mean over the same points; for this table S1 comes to 0.63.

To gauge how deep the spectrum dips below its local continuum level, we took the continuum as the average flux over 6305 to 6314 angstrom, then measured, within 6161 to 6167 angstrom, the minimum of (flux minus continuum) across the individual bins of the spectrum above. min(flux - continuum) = -1.1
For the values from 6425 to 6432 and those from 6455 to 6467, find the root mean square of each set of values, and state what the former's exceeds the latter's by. -0.01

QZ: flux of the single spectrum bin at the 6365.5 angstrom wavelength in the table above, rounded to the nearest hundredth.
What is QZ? 4.67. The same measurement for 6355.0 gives 4.71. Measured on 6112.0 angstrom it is 4.99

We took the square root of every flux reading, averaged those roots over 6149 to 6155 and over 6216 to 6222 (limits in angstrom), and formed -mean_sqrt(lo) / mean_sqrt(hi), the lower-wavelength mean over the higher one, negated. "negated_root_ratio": -1.02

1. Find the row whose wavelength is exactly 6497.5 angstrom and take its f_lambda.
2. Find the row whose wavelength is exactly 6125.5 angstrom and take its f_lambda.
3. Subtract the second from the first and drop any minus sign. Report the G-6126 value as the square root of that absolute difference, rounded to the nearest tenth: 1.0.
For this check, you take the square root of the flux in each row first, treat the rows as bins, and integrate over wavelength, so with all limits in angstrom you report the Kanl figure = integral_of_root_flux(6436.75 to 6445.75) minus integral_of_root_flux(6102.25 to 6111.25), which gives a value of -0.27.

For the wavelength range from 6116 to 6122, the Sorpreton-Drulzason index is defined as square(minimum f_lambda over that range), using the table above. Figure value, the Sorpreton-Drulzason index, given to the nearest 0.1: 23.6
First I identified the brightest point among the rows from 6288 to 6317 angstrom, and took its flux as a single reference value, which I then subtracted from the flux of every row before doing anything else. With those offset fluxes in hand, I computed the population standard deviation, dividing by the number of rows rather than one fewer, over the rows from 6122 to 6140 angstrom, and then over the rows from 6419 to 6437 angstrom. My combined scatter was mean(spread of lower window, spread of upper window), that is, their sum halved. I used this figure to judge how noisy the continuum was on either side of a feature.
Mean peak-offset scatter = 0.28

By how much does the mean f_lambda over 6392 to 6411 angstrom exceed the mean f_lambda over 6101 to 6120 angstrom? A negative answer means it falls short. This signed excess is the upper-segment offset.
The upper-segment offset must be -0.17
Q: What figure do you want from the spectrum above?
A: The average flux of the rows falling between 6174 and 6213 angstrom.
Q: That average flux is 4.98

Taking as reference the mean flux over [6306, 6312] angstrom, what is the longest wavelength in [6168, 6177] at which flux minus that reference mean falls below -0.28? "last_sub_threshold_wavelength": 6176.5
